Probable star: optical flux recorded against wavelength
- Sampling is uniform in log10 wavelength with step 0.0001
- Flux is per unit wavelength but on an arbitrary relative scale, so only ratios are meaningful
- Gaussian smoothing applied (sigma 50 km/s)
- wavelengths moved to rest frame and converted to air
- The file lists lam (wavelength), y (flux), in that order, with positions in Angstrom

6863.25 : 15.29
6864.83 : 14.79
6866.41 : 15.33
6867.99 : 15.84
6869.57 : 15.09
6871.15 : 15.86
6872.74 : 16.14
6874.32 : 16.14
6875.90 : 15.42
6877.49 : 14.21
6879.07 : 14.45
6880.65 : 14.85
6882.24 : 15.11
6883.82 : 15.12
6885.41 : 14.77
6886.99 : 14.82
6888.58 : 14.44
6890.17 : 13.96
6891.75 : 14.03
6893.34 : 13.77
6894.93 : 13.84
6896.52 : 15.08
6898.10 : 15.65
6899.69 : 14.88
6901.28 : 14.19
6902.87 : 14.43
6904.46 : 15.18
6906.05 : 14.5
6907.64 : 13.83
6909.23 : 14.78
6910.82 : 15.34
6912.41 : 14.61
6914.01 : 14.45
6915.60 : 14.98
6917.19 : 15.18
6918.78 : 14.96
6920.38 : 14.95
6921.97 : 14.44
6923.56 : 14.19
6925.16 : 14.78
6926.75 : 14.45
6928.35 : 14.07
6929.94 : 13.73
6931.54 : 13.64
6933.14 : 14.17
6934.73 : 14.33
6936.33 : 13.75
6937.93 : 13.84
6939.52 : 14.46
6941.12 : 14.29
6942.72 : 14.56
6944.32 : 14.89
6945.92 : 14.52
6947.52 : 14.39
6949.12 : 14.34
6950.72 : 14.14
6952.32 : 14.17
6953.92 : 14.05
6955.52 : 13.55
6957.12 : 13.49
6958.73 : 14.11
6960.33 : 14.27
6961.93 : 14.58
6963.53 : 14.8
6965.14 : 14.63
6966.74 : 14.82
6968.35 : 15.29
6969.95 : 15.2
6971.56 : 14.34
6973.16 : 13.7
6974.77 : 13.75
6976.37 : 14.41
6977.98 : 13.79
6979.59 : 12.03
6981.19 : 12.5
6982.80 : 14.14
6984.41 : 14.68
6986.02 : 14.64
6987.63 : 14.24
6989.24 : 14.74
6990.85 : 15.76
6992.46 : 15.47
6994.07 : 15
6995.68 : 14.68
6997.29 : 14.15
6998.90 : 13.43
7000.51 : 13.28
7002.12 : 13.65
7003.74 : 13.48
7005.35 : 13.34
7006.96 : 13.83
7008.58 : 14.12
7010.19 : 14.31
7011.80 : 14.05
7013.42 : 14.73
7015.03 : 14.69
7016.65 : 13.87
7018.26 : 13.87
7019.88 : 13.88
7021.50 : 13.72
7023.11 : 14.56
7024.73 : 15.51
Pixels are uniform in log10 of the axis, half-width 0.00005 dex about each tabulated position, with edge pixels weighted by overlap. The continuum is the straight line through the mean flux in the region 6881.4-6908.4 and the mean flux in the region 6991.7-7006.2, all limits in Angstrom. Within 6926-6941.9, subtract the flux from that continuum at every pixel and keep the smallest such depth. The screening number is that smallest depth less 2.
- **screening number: -2.1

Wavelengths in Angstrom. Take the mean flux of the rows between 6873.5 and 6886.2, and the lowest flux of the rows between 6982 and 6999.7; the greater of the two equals 15.0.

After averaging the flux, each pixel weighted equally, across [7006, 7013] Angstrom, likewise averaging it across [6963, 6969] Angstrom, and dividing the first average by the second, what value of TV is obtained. 0.95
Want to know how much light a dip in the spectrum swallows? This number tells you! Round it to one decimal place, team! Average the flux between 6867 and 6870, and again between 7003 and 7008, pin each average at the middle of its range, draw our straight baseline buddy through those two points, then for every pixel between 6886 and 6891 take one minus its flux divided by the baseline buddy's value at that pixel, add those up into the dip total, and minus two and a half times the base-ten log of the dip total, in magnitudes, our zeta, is 2.0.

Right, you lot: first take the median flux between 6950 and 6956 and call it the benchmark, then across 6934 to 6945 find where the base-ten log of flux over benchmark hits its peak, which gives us 6944.32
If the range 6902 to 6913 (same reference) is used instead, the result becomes 6910.82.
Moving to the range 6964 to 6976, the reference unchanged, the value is 6968.35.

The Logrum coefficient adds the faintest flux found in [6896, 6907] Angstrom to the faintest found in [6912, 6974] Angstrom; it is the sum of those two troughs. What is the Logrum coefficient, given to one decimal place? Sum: 27.7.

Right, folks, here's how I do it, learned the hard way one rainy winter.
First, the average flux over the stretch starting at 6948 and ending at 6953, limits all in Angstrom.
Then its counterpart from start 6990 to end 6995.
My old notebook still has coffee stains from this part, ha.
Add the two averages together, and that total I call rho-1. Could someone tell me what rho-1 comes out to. 29.6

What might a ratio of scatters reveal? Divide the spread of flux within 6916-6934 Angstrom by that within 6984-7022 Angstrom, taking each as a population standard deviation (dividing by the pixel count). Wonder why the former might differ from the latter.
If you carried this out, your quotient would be 0.76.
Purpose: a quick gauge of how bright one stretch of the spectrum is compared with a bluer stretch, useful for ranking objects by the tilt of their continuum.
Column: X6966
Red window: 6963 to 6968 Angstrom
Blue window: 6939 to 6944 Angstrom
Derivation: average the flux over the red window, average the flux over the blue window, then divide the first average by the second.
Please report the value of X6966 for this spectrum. 1.02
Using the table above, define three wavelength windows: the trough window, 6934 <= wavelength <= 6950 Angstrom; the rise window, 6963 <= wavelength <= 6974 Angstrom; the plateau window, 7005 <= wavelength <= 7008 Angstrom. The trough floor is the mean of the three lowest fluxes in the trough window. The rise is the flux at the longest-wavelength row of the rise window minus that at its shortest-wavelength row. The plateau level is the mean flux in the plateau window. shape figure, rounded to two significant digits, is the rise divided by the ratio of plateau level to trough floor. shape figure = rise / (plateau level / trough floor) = -1.1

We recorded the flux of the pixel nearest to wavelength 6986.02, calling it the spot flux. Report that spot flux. 14.64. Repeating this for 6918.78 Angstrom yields 14.96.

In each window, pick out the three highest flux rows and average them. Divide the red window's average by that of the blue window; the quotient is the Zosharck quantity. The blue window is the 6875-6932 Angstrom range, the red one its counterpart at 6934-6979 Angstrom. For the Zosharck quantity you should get 0.98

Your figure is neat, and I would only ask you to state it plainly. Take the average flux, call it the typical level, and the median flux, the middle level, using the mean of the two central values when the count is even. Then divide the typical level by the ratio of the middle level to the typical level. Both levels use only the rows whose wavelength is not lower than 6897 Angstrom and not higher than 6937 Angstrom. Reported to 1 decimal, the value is 14.6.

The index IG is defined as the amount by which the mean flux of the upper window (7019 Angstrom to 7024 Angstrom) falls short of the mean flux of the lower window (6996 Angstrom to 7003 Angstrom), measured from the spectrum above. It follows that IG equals -0.4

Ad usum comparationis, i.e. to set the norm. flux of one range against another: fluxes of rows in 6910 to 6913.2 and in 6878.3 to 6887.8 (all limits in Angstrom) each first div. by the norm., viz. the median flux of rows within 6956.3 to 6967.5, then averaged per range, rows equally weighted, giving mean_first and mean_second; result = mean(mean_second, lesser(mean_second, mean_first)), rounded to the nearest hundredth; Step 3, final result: 1.02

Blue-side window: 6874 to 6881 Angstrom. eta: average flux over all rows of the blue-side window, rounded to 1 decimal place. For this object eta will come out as 15.0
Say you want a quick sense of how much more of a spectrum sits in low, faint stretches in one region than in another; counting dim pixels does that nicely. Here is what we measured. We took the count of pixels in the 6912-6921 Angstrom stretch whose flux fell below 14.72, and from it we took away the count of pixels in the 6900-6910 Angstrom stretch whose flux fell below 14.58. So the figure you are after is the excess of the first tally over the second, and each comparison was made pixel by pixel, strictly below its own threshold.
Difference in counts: -2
